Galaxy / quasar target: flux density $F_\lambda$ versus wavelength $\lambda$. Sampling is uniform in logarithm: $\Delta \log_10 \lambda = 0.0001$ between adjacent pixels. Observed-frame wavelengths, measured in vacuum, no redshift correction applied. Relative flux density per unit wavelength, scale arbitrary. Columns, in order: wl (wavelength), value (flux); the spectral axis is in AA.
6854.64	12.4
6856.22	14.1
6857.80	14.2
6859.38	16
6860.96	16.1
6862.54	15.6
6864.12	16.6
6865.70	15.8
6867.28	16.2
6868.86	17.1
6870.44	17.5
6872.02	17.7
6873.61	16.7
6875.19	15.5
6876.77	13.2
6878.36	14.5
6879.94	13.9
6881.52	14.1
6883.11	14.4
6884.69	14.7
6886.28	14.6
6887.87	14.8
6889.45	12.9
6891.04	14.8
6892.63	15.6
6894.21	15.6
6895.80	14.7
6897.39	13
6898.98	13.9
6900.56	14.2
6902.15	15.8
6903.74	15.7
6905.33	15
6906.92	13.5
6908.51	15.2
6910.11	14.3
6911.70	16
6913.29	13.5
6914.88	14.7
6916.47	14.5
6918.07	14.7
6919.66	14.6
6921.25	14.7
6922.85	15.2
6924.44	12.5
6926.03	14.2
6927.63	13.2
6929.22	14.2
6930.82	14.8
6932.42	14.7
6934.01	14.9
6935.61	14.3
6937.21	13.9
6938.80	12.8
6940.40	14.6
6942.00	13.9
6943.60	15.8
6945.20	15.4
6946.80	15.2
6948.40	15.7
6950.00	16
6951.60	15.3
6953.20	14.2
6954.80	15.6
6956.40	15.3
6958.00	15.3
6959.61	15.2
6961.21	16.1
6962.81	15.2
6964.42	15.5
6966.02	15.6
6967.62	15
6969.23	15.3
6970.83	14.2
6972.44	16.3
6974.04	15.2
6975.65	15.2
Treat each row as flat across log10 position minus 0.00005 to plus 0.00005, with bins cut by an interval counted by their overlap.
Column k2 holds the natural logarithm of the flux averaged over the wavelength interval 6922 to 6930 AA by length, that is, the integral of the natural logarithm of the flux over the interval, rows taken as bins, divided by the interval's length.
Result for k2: 2.63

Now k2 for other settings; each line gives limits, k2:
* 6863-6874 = 2.82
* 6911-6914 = 2.69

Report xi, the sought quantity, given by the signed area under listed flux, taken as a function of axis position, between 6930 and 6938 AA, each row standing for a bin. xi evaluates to 116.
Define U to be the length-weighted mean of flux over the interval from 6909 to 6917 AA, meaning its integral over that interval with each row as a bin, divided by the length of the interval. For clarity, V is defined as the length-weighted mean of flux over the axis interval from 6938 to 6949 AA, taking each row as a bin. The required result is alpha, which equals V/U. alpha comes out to 1.01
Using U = 14.6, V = 14.8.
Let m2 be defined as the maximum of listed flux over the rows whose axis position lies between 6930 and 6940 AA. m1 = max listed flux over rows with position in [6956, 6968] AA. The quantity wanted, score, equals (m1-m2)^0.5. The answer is 1.1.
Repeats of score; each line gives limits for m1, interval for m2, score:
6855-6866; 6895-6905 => 0.9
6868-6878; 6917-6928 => 1.6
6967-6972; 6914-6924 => 0.3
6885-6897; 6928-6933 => 0.9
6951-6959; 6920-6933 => 0.6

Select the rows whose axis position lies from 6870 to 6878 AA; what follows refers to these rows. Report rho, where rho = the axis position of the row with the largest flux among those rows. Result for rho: 6872.02 AA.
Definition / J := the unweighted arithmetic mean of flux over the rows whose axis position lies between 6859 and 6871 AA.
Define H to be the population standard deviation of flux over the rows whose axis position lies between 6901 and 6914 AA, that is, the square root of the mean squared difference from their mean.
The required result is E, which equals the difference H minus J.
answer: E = -15.4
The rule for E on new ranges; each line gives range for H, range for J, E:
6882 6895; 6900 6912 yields -14.2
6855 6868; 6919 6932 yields -13.3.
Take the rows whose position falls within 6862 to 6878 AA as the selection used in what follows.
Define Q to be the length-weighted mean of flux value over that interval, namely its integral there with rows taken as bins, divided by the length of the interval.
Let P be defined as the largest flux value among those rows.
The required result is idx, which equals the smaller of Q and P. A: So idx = 16.2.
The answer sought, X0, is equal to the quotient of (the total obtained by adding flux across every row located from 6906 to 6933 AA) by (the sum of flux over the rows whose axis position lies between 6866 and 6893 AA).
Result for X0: 0.95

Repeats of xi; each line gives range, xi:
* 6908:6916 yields 118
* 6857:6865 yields 126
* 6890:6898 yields 118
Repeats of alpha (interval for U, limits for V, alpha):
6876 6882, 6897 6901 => 0.99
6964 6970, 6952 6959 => 0.98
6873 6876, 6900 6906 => 0.95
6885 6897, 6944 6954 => 1.05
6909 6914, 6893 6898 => 1.00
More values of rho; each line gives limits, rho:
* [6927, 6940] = 6934.01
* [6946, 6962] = 6961.21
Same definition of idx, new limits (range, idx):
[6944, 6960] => 15.3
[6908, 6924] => 14.7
